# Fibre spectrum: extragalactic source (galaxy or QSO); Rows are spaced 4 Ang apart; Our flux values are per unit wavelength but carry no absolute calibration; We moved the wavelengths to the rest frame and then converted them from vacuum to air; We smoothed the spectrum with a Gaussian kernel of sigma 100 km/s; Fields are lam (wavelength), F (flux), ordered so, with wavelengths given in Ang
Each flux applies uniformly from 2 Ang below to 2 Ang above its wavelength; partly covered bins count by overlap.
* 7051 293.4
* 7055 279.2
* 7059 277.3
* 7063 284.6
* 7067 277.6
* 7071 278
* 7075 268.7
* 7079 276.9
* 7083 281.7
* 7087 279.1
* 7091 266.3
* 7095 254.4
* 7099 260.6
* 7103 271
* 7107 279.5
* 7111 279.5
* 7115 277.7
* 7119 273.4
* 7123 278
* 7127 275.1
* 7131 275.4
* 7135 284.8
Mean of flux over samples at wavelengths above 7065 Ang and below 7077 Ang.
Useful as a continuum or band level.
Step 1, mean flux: 275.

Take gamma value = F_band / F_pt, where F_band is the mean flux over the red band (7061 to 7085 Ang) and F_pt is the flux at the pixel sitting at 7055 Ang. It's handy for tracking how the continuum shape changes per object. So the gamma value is 0.995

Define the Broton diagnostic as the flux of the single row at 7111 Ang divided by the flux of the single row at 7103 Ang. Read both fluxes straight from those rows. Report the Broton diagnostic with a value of 1.03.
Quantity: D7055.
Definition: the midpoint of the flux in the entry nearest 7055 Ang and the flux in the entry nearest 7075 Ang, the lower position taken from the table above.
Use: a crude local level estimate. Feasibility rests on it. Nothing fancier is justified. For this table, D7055 274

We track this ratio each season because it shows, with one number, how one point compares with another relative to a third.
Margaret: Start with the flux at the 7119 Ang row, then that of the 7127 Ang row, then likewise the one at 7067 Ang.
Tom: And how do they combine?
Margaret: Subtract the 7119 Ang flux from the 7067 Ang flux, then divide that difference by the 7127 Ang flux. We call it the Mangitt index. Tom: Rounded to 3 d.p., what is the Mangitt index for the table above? 0.015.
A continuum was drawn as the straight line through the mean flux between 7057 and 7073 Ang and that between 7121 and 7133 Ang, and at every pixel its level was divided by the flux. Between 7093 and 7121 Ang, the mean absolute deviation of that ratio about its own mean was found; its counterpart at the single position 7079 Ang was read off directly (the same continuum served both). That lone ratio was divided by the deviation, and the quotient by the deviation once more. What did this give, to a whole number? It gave 1054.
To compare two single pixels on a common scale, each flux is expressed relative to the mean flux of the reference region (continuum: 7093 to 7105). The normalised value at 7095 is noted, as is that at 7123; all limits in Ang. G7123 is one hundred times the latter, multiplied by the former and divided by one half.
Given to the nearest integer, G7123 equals 206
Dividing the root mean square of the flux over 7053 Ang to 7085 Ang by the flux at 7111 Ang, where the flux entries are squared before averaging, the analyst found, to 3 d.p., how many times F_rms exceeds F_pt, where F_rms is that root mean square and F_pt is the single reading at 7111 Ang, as 0.995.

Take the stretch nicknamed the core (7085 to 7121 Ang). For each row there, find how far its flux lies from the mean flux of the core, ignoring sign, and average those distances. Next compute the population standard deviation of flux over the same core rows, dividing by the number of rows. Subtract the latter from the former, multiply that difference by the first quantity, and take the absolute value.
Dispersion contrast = 9.6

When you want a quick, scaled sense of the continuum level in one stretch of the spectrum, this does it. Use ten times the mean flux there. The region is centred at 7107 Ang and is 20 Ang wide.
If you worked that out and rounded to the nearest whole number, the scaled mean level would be 2737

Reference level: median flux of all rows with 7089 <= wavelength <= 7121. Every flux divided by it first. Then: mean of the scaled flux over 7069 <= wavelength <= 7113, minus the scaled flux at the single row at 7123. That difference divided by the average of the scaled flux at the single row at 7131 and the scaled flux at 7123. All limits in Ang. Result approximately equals -0.020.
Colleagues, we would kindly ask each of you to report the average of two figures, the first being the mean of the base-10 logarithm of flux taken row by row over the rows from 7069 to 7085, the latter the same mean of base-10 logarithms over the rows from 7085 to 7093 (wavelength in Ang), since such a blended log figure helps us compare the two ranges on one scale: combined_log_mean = 2.438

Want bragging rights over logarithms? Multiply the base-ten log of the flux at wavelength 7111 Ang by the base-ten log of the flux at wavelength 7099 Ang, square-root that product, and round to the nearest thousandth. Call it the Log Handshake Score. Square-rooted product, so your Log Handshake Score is 2.431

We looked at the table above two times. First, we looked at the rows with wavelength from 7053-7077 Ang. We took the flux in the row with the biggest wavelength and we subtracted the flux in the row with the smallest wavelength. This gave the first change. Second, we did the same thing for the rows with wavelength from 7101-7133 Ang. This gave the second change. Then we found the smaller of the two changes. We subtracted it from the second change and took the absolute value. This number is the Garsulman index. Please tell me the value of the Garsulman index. 15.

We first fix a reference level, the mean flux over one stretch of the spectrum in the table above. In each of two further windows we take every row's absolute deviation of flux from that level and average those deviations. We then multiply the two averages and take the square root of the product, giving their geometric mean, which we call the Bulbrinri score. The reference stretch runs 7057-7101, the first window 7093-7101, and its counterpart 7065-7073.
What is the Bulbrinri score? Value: 8.5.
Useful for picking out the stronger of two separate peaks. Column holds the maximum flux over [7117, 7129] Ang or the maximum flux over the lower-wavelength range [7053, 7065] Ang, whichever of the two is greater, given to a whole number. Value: 285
